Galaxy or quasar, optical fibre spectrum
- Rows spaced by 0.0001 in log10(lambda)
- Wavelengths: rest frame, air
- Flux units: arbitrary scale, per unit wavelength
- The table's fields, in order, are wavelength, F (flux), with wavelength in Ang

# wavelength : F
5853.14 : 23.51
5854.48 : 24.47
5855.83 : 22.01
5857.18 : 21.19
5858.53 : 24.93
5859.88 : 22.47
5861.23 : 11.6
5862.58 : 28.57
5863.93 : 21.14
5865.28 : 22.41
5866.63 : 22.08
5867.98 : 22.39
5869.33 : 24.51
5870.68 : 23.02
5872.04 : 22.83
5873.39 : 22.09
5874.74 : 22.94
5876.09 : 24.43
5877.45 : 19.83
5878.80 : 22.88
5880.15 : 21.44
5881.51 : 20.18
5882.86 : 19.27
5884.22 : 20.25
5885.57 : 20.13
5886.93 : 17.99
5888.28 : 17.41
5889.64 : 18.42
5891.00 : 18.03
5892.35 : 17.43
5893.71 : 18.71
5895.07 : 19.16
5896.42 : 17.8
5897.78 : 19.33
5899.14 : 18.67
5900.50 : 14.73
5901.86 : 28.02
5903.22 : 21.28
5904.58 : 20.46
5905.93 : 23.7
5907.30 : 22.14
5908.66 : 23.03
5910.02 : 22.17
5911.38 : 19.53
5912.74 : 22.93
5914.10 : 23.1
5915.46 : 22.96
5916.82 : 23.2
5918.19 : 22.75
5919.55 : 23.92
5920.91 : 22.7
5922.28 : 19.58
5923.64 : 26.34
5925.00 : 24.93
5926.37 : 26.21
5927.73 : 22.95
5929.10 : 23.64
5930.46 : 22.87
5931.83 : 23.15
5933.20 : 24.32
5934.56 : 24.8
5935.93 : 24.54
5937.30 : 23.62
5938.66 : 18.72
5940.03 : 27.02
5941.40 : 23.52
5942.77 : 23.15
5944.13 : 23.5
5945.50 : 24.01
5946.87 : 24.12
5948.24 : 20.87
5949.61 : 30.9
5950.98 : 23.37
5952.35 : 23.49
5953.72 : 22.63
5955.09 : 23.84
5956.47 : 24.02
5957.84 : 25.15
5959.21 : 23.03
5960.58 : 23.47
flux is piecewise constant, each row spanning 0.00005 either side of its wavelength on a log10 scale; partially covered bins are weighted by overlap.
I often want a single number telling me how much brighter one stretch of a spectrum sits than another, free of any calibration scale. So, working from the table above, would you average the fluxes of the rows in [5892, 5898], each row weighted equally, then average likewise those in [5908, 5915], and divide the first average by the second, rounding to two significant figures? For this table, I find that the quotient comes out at 0.83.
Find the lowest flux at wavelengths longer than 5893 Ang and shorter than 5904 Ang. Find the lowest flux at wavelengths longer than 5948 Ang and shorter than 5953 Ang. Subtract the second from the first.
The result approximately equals -6.1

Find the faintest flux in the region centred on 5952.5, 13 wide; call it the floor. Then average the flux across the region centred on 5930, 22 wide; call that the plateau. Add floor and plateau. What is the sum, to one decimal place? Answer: 44.6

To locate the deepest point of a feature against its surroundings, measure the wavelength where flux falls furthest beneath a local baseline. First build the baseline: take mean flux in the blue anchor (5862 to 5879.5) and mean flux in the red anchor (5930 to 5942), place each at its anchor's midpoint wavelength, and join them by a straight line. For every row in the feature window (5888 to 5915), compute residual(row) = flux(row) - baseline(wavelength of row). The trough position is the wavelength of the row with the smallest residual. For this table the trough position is 5900.50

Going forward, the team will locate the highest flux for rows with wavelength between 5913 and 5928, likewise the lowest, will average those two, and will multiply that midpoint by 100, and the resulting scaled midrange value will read 2296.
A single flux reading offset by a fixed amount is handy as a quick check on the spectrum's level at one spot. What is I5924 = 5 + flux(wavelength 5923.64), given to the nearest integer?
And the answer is 31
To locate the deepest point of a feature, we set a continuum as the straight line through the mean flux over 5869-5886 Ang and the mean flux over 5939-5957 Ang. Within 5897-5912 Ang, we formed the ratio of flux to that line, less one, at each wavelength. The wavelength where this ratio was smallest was 5900.50 Ang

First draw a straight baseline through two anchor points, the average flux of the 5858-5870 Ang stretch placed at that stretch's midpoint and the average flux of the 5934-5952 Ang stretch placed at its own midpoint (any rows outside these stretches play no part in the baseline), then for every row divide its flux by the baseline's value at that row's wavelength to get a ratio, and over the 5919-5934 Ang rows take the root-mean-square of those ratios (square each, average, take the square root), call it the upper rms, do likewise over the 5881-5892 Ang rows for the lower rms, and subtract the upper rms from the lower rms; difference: -0.17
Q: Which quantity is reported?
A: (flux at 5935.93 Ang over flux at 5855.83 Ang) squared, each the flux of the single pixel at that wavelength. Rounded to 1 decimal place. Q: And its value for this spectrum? 1.2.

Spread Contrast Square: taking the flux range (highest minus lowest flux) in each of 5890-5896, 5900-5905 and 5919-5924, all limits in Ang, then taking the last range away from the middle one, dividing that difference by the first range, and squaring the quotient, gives 14.2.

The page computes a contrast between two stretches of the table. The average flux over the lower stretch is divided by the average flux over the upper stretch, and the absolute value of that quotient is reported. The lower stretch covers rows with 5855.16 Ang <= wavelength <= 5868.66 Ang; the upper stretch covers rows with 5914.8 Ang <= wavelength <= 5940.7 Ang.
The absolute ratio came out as 0.93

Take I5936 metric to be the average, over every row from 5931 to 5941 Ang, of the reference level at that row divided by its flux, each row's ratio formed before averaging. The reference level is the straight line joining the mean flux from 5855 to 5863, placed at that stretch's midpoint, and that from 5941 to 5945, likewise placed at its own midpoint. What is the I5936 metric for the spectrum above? 0.99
